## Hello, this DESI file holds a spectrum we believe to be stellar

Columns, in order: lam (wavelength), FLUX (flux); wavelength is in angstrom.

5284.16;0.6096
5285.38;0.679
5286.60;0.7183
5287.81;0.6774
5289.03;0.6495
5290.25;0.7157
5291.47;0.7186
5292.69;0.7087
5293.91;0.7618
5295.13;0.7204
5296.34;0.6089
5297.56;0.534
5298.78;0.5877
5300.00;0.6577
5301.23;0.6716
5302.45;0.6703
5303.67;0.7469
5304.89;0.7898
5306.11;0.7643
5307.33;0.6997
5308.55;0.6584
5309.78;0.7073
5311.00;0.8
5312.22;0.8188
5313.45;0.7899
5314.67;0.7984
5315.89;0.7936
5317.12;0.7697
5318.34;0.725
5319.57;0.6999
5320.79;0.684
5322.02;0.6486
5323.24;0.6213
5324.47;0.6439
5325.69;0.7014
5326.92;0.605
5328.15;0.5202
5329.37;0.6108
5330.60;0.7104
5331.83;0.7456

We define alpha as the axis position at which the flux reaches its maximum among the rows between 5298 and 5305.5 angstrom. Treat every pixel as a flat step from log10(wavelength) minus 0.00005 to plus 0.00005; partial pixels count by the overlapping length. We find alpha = 5304.89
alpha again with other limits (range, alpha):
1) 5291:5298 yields 5293.91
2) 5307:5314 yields 5312.22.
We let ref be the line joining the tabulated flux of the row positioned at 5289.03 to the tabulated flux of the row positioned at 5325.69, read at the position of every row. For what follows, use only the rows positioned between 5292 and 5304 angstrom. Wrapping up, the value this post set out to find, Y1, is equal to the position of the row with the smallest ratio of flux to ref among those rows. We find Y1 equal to 5297.56 angstrom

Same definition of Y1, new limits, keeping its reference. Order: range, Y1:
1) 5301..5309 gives 5308.55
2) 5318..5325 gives 5323.24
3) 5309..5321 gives 5320.79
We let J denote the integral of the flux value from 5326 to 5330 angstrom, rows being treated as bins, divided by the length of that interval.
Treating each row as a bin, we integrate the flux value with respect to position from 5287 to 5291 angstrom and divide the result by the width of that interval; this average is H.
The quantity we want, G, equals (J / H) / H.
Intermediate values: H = 0.684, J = 0.59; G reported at 1.26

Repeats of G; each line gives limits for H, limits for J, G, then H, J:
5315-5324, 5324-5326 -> 1.34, 0.708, 0.67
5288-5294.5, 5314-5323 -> 1.45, 0.708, 0.73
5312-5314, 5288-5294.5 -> 1.11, 0.799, 0.71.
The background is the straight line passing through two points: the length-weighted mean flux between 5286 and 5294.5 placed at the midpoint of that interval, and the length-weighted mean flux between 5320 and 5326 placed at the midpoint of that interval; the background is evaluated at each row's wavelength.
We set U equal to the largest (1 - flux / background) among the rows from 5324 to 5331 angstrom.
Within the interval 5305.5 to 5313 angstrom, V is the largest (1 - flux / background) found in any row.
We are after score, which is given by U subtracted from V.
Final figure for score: -0.17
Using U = 0.20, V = 0.03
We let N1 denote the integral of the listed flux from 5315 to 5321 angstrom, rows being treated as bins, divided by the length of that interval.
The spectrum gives 0.74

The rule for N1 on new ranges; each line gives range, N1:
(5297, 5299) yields 0.56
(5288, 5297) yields 0.70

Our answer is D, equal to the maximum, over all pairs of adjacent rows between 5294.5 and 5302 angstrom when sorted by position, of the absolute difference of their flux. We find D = 0.11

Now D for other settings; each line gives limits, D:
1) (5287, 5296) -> 0.07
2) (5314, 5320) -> 0.04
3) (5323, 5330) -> 0.10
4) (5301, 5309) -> 0.08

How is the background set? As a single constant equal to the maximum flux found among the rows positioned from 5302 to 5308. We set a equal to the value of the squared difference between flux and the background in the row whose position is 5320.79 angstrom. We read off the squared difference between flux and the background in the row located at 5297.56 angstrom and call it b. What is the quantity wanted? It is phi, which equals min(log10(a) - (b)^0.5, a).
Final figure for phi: -2.21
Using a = 0.011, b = 0.065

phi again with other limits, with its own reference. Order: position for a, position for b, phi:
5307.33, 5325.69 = -2.18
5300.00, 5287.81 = -1.87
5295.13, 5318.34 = -2.38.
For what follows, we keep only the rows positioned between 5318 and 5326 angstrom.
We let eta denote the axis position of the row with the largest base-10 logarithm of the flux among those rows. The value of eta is 5318.34 angstrom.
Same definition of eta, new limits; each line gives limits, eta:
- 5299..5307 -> 5304.89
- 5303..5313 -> 5312.22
